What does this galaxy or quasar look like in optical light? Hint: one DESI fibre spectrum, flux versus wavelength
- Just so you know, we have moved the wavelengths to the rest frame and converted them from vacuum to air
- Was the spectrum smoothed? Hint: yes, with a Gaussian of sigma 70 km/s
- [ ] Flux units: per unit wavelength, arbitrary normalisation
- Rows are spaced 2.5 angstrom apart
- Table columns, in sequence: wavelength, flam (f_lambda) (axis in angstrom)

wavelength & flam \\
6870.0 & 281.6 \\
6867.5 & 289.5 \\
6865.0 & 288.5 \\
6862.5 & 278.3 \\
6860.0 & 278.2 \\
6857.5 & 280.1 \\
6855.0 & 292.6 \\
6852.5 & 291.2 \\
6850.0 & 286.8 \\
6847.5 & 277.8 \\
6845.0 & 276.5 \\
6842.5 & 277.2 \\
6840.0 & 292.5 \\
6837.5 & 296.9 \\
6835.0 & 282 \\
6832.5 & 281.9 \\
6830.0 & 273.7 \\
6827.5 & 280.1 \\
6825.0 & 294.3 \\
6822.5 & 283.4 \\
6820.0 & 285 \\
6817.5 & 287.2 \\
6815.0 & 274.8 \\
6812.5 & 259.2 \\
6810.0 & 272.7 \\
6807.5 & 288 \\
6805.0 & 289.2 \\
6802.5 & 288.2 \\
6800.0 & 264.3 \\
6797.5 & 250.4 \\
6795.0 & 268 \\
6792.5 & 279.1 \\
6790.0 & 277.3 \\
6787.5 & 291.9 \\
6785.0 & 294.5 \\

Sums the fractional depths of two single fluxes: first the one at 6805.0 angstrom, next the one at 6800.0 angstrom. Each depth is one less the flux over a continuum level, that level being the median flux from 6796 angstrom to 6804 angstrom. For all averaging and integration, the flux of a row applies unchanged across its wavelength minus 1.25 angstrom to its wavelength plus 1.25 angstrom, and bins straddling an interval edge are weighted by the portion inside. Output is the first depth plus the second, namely -0.09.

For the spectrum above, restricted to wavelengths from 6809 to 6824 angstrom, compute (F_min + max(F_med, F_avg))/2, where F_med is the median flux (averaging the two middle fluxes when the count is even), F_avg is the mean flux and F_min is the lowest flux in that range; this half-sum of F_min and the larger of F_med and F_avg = 269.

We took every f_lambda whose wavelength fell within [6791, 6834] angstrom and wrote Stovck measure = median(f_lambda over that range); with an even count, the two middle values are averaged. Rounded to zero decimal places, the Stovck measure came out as 280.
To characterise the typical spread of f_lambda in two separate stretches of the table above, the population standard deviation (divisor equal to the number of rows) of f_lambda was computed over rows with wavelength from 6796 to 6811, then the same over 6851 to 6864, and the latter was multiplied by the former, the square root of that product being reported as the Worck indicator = 9.7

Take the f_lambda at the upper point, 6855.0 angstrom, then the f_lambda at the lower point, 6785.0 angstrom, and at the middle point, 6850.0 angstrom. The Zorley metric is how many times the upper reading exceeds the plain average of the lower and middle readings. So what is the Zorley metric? 1.007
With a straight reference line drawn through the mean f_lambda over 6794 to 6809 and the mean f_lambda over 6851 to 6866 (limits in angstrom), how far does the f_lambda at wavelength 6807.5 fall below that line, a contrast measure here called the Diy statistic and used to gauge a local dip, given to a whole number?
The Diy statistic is -12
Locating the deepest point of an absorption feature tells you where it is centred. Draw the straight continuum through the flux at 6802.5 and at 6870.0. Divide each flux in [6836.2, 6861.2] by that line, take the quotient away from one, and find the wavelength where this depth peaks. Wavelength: 6845.0 angstrom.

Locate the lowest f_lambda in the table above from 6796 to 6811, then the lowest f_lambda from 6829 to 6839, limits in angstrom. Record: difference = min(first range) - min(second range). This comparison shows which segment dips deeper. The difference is -23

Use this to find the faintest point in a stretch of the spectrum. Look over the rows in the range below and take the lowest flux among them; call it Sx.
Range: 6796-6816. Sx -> 250.4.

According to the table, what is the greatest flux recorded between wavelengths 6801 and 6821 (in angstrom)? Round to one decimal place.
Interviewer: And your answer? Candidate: 289.2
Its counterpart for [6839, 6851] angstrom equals 292.5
